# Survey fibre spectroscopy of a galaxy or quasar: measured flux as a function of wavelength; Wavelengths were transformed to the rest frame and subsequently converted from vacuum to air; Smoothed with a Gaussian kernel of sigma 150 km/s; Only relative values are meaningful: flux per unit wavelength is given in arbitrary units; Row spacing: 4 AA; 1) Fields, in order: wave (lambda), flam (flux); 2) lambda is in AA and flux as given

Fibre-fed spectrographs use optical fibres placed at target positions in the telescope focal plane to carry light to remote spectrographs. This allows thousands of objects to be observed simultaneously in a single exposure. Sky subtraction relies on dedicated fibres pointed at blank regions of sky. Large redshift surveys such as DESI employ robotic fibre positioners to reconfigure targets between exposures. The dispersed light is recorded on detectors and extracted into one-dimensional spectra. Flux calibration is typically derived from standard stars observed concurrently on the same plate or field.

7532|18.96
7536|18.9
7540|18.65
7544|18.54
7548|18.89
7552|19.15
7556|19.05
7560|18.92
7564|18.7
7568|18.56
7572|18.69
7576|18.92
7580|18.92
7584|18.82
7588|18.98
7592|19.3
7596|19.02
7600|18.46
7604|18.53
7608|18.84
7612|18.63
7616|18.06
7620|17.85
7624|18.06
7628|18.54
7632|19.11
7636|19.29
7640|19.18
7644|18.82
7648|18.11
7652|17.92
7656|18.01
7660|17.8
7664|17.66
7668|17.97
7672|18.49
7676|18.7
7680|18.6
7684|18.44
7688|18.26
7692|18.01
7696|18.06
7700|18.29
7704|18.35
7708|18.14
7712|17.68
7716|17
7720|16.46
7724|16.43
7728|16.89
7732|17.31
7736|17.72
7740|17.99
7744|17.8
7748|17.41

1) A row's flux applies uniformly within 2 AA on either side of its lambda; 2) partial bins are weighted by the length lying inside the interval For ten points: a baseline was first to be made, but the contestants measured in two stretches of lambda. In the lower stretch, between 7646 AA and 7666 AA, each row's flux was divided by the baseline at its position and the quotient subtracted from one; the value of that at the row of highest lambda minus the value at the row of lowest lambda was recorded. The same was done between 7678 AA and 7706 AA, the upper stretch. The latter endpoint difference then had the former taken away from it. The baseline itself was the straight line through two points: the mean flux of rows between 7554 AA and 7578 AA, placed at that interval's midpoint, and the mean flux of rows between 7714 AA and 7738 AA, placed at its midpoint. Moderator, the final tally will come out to -0.017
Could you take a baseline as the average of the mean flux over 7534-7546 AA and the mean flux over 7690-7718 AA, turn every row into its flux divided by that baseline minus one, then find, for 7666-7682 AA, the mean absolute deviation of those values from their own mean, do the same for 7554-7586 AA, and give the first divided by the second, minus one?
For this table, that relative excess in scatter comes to 0.8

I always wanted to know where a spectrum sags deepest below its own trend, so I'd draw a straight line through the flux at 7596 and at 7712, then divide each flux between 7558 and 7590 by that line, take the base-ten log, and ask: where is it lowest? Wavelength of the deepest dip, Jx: 7568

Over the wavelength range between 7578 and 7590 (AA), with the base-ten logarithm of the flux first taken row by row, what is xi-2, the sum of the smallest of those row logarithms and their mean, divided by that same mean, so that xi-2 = 2.00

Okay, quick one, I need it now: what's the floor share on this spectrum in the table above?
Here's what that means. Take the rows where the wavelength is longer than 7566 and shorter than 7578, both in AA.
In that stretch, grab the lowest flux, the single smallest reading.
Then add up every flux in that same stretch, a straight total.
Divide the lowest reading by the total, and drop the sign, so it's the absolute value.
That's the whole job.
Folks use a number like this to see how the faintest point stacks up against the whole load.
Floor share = 0.33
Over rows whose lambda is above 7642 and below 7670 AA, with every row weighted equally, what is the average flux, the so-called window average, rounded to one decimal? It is 18.0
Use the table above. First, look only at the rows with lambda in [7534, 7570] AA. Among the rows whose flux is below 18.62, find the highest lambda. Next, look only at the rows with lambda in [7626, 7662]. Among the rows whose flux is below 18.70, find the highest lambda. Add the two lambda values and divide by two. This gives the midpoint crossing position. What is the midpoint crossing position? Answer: 7614 AA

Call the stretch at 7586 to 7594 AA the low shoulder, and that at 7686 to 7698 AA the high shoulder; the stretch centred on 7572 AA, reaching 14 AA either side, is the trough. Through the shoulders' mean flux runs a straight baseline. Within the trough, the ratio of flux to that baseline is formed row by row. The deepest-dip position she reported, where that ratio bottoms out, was 7568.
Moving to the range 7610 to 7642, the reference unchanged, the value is 7620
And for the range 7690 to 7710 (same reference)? 7692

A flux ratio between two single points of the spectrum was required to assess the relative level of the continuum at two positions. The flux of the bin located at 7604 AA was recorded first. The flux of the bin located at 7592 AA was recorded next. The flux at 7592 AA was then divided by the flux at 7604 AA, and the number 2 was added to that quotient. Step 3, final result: 3.04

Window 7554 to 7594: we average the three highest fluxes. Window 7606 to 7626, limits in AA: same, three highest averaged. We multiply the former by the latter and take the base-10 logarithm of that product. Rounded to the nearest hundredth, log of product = 2.55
